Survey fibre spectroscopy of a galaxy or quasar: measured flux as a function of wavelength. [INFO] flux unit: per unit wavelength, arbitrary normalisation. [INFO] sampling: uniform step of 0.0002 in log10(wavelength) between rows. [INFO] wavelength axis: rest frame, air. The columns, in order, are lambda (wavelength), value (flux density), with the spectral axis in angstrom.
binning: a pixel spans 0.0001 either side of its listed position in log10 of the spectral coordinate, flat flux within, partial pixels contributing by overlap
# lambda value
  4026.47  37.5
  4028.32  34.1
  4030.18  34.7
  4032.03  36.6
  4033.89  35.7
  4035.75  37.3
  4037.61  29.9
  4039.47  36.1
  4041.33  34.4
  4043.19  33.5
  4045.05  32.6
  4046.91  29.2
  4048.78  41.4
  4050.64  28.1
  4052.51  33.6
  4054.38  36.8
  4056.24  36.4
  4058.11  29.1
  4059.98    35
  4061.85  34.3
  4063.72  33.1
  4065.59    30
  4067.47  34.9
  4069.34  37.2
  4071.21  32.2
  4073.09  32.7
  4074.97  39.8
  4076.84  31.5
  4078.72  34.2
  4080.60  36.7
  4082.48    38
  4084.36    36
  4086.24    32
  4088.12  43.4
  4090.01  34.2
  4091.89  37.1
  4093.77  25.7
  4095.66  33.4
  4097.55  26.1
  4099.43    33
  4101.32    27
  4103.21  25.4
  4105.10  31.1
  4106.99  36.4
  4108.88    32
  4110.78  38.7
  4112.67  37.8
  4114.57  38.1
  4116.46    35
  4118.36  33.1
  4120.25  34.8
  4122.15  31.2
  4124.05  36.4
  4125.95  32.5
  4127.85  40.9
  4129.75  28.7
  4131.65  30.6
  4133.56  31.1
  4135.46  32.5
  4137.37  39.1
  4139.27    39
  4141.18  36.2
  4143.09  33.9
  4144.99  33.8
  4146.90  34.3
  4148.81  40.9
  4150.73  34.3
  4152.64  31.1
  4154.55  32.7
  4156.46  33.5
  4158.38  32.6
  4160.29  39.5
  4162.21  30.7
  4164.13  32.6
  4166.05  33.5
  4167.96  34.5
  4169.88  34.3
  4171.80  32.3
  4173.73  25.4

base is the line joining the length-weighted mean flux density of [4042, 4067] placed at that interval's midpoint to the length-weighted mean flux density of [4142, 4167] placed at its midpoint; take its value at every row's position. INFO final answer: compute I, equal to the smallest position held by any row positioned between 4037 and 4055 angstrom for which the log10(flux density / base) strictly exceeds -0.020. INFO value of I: 4039.47 angstrom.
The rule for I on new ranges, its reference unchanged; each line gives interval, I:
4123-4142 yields 4124.05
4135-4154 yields 4135.46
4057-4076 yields 4059.98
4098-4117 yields 4099.43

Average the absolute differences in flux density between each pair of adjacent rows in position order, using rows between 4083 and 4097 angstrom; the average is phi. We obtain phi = 8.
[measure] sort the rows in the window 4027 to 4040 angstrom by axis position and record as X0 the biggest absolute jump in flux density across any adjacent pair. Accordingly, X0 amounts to 7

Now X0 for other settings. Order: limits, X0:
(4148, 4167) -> 9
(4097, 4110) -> 7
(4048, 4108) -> 13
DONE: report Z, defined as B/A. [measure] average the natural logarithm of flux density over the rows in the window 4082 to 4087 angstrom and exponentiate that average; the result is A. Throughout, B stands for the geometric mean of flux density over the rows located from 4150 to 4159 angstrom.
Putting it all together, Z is 0.93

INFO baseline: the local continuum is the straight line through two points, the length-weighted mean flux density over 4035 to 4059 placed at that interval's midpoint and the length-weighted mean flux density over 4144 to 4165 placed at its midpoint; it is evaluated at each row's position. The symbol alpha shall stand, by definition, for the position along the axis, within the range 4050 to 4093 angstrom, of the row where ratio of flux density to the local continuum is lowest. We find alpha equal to 4050.64 angstrom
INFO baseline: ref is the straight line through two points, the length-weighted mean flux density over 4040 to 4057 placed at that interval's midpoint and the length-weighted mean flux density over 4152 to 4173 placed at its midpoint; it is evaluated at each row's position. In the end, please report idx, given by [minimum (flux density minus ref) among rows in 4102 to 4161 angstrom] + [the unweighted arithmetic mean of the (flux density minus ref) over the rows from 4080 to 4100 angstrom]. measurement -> -7.9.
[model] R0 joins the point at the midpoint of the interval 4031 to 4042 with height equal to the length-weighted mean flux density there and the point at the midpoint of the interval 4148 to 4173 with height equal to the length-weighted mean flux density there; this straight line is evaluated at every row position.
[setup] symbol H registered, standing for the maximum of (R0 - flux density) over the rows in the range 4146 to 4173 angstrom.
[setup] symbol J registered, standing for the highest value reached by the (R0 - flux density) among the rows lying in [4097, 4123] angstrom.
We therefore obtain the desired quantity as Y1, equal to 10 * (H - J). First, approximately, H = 3.2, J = 9.0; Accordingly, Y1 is -58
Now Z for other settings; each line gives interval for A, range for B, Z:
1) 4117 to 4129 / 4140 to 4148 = 1.00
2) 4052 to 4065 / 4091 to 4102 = 0.89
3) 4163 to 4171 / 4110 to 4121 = 1.07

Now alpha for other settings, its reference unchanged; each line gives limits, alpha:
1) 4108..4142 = 4129.75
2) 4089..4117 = 4103.21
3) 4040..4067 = 4050.64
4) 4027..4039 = 4037.61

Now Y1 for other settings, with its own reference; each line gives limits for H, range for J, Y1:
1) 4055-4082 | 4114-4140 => 2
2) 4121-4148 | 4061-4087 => 7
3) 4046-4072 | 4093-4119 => -22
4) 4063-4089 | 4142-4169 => 16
